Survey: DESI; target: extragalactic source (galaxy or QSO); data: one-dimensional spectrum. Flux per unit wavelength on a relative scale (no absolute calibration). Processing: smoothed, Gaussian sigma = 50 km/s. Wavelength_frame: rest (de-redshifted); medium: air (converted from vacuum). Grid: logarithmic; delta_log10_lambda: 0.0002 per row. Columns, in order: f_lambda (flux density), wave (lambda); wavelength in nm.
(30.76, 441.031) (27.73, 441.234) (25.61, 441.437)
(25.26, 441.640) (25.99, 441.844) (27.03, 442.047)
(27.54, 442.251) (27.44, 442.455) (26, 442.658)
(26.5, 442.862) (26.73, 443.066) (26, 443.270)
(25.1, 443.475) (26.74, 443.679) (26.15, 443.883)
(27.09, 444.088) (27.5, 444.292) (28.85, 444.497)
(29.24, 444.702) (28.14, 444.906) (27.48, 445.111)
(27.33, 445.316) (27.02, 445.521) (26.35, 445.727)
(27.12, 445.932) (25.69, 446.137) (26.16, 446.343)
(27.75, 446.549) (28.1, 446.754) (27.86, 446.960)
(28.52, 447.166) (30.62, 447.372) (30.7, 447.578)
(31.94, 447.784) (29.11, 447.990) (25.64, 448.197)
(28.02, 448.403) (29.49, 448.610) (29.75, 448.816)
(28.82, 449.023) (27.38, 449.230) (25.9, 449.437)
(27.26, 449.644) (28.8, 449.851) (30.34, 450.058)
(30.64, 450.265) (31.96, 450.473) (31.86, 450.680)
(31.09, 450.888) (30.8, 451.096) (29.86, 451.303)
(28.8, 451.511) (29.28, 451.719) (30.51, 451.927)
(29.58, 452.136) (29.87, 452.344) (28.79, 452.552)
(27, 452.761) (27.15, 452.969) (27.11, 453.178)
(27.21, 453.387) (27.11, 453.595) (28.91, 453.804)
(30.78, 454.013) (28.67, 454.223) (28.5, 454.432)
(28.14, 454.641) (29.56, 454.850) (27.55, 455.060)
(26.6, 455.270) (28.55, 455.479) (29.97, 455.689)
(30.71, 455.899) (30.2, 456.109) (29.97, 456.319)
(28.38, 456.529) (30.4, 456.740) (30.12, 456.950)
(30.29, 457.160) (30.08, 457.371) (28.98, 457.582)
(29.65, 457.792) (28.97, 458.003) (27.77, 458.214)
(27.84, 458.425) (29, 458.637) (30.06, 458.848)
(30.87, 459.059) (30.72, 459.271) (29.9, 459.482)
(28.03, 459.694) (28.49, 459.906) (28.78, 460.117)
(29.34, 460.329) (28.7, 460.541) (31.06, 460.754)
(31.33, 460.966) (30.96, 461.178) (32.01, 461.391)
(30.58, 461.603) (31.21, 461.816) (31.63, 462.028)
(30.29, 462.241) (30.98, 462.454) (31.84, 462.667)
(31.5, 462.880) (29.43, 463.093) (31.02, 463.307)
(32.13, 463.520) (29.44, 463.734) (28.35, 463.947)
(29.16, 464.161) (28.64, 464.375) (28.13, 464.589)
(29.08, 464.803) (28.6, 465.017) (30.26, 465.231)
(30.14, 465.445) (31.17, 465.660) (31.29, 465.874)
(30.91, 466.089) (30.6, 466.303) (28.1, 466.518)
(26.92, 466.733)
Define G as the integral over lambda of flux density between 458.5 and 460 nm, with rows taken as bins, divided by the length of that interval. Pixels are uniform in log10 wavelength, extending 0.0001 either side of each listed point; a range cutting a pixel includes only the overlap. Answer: 29.5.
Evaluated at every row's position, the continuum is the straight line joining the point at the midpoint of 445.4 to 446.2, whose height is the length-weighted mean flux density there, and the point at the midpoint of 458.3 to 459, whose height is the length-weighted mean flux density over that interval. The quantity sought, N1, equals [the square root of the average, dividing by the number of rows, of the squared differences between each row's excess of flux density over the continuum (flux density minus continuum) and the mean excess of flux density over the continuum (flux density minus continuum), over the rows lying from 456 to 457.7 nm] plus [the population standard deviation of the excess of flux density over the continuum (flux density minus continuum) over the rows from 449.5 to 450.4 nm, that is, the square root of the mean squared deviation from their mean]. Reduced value 2.0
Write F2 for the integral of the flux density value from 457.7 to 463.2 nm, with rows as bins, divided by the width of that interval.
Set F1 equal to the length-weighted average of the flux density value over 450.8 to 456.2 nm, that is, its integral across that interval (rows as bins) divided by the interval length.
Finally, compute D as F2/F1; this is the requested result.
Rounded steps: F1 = 28.9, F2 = 30.0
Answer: 1.04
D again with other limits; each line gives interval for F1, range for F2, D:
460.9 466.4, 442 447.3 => 0.89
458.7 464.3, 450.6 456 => 0.96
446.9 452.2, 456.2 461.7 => 1.01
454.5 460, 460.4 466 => 1.04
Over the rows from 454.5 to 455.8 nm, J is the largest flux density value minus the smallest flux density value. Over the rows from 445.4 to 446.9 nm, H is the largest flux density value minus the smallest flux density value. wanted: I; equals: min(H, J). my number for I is 2.4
